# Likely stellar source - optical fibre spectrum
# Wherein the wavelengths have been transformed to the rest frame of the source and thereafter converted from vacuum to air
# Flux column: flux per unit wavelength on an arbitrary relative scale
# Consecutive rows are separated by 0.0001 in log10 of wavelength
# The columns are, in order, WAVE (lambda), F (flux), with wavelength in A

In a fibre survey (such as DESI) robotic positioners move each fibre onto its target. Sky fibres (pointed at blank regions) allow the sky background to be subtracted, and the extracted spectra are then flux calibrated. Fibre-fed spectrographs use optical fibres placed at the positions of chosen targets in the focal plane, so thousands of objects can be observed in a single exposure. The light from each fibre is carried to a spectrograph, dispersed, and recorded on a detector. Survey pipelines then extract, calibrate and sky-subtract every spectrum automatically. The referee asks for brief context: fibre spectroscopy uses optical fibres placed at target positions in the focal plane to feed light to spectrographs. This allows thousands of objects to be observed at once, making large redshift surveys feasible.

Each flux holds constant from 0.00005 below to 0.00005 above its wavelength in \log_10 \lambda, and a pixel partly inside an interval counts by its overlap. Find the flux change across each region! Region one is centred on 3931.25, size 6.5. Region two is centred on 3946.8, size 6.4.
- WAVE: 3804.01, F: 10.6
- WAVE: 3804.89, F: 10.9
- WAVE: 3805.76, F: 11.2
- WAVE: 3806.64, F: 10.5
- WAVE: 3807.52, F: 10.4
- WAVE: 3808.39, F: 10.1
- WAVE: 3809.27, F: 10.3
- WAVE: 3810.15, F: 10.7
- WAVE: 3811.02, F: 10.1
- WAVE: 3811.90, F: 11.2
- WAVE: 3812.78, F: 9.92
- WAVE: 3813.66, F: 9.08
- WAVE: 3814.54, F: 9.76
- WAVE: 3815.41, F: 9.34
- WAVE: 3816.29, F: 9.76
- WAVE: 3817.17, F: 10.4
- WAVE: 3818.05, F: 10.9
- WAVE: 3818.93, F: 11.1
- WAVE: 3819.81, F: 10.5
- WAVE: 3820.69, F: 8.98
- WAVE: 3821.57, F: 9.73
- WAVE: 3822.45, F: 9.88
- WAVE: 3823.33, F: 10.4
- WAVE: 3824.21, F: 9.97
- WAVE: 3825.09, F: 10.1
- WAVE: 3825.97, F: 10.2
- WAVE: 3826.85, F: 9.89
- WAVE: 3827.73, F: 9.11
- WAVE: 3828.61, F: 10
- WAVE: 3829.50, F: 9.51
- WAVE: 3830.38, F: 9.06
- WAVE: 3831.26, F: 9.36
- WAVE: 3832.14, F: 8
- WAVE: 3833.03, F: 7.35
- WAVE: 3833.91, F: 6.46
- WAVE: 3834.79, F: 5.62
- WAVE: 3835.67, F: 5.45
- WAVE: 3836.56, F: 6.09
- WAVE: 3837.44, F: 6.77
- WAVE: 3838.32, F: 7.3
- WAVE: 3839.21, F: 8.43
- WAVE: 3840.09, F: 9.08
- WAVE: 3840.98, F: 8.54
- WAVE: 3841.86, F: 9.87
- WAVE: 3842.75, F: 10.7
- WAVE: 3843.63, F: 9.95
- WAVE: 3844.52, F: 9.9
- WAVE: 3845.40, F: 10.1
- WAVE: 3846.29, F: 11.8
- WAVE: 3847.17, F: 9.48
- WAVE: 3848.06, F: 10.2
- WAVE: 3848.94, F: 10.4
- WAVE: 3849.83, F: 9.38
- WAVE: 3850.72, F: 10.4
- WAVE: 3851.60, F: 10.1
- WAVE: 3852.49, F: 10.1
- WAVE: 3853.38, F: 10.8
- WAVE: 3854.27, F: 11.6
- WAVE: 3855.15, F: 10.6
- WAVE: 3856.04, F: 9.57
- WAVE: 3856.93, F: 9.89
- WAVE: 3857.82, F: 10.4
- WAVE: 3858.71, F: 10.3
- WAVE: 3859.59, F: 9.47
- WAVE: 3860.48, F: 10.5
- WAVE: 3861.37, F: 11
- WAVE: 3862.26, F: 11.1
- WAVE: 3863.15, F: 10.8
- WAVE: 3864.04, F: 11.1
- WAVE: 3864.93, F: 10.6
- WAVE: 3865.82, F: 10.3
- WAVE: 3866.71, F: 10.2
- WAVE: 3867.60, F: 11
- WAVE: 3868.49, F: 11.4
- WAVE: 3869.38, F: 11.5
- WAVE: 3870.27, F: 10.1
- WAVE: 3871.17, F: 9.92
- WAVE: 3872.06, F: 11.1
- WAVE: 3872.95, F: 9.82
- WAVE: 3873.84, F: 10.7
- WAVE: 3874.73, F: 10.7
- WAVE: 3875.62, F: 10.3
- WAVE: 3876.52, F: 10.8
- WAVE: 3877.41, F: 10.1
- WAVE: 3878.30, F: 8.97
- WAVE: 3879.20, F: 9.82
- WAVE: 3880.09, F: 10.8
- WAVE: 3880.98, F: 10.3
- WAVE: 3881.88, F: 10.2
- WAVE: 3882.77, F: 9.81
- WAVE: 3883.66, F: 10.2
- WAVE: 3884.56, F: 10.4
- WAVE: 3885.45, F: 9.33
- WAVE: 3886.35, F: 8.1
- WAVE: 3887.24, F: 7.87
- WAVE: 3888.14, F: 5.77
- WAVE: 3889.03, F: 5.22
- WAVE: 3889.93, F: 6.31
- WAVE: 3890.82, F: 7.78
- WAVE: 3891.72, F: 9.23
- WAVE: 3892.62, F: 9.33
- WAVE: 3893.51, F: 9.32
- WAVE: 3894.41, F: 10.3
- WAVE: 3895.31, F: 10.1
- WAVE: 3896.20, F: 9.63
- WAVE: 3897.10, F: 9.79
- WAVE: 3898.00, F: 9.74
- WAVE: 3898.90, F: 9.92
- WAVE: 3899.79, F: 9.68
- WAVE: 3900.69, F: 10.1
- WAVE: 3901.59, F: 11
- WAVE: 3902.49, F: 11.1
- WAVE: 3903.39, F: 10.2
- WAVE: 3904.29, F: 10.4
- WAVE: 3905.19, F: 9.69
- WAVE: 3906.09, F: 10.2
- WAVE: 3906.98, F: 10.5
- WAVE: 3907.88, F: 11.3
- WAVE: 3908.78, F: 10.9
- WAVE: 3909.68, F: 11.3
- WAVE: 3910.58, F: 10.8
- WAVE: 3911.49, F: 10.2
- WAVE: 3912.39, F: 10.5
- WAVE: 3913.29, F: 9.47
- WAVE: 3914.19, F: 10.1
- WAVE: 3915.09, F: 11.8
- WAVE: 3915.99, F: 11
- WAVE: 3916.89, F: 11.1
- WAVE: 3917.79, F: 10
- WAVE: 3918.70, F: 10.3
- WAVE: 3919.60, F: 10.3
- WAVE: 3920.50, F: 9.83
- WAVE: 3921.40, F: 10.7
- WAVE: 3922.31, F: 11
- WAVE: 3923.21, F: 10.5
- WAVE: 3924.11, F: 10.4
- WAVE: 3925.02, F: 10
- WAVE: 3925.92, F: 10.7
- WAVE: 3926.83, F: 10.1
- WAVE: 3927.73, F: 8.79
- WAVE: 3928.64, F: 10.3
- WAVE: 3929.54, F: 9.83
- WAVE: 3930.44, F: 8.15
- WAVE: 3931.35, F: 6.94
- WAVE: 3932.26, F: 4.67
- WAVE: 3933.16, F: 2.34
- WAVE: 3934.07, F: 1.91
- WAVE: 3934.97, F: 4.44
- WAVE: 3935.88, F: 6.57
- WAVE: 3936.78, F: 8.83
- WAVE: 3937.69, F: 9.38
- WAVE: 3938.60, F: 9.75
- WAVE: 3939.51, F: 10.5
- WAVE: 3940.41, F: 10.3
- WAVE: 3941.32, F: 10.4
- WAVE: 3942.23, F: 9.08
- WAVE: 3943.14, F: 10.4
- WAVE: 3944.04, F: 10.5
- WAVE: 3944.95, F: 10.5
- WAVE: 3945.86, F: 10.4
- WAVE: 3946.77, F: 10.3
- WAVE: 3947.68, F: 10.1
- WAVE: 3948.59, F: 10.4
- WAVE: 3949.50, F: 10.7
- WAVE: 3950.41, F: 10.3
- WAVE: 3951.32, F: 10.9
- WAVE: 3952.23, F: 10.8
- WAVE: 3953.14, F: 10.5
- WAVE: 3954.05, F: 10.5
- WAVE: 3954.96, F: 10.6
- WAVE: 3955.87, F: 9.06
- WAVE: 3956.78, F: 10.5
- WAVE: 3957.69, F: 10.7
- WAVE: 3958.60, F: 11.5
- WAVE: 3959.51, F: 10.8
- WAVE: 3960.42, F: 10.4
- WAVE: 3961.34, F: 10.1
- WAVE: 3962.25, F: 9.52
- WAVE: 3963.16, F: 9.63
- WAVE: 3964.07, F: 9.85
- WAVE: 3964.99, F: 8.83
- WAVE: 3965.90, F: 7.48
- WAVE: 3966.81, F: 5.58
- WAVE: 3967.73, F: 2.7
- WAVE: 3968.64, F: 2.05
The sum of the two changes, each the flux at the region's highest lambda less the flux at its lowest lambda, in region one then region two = -8.2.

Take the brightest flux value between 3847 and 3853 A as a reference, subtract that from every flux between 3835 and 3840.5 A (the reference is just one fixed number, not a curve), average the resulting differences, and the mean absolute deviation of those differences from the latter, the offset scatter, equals 1.1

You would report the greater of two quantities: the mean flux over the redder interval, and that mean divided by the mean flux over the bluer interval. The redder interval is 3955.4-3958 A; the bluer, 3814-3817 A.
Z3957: 10.1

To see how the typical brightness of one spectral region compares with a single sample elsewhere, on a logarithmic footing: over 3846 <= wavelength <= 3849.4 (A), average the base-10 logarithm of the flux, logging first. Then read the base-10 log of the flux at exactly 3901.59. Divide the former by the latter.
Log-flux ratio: 0.98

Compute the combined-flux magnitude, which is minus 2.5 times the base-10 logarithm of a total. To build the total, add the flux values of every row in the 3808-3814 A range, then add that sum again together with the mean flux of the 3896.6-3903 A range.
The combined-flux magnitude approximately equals -5.46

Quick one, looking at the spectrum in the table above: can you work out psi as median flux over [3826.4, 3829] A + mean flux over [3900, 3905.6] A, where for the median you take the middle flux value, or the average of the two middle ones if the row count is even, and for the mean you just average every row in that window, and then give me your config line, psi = 20.3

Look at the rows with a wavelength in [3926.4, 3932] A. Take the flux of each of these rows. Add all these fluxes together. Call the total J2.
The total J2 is 54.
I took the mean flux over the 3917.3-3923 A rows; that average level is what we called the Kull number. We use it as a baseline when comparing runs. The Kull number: 10.4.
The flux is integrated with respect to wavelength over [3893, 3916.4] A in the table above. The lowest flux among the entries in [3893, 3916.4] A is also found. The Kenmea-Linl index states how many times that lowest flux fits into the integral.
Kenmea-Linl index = 26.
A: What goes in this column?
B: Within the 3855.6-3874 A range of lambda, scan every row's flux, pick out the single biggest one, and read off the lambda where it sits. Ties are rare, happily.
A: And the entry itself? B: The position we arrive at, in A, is 3869.38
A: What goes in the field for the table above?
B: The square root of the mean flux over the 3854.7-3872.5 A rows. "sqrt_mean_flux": 3.25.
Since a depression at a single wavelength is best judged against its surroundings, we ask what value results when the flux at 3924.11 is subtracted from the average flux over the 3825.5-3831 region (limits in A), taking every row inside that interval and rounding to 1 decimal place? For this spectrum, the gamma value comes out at -0.8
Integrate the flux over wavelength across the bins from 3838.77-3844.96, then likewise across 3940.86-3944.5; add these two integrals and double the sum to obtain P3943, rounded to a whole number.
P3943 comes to 191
